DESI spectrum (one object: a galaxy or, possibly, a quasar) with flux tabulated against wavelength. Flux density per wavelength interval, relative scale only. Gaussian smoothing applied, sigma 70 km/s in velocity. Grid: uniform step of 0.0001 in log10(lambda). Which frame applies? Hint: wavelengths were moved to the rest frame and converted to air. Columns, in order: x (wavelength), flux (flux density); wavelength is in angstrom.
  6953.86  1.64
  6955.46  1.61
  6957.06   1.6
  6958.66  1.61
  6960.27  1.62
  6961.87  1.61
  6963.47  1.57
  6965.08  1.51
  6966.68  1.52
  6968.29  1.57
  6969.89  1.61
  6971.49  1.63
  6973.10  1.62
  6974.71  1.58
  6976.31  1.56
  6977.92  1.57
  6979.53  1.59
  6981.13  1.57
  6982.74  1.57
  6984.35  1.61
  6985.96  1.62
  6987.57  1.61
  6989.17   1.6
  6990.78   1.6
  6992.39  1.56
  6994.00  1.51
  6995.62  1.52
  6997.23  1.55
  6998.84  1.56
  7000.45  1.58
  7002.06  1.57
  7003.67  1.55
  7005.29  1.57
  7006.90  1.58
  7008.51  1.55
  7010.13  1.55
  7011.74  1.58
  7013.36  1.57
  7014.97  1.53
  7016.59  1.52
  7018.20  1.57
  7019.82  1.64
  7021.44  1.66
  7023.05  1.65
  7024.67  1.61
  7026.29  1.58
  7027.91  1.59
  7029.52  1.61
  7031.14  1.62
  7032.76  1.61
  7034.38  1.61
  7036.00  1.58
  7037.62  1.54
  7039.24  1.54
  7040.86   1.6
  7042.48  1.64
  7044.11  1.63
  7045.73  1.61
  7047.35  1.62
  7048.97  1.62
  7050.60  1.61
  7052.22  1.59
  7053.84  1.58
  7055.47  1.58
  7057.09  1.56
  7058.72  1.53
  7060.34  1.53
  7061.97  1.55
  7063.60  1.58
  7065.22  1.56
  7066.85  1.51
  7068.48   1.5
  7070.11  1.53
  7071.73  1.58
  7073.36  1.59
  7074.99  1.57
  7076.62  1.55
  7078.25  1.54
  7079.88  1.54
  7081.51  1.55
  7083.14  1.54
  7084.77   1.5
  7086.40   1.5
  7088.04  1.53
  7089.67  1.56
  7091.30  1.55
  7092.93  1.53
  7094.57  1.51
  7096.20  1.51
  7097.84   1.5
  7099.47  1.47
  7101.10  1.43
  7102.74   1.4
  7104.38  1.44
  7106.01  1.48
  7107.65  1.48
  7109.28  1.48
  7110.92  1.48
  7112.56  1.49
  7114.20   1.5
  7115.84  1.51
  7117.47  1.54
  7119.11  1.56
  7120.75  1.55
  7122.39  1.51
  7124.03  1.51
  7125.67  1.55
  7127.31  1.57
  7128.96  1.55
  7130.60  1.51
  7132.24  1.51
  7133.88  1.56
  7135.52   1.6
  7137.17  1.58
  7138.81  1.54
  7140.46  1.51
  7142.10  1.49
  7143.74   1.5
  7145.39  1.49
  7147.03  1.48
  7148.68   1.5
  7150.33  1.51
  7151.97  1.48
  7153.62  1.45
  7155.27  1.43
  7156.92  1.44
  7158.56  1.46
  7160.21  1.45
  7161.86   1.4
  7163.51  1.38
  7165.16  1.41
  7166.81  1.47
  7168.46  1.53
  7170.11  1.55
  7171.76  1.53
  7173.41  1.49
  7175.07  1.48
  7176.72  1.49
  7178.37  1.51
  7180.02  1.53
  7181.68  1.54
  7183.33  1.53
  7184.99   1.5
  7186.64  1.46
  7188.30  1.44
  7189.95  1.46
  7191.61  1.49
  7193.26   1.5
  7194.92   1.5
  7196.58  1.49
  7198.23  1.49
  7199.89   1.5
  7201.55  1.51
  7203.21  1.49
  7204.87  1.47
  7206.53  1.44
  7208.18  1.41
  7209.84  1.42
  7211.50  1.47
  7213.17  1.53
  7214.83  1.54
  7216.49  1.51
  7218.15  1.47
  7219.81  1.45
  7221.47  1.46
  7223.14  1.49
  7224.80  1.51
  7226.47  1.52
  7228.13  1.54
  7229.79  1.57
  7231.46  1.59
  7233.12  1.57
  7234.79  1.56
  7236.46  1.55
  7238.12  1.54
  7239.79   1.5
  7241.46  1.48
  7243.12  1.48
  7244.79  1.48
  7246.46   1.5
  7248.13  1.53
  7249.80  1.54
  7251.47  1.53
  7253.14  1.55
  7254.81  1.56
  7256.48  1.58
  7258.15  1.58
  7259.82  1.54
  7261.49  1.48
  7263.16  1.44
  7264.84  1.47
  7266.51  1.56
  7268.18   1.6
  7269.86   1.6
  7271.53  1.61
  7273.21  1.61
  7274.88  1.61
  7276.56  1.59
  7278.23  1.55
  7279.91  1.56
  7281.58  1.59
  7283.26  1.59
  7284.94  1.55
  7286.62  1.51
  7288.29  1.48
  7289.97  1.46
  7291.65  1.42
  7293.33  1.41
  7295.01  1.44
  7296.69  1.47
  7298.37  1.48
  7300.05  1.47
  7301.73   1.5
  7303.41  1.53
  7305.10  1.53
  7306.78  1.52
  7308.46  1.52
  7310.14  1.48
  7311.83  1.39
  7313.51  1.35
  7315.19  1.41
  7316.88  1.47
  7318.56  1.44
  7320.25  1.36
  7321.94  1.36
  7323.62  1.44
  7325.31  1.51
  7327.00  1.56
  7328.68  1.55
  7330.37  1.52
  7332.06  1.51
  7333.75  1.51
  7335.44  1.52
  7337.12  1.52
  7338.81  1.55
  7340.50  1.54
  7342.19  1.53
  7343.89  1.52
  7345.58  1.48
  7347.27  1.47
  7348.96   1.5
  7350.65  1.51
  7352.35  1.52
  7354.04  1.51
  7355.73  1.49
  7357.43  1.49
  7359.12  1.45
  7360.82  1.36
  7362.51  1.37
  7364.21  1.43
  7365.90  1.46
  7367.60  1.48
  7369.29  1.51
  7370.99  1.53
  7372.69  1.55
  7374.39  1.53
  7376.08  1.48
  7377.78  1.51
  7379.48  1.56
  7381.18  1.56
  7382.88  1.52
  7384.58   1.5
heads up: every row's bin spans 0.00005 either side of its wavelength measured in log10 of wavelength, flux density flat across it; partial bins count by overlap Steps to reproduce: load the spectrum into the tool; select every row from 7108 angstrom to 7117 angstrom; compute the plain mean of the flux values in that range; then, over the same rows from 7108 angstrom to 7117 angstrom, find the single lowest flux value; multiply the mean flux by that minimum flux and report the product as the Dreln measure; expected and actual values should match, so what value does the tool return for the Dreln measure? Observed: 2.21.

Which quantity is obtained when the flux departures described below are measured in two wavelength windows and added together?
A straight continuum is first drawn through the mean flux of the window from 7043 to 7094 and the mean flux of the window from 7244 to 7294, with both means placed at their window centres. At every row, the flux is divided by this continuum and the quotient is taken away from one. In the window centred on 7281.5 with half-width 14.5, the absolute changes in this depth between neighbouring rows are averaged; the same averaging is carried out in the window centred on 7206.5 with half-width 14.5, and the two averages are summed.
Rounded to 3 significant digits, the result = 0.0272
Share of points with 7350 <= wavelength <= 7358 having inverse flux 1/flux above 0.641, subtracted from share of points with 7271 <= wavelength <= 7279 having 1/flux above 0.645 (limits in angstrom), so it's -0.80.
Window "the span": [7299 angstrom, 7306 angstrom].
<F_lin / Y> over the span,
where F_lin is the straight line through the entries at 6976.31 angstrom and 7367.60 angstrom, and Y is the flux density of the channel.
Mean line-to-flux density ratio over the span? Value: 0.991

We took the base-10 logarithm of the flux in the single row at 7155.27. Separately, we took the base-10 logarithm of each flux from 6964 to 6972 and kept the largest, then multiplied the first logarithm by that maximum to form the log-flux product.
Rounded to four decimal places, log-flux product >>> 0.0330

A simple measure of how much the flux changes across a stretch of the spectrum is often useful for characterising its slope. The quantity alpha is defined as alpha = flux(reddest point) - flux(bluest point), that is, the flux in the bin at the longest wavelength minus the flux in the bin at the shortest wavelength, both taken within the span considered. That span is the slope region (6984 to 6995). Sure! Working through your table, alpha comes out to -0.10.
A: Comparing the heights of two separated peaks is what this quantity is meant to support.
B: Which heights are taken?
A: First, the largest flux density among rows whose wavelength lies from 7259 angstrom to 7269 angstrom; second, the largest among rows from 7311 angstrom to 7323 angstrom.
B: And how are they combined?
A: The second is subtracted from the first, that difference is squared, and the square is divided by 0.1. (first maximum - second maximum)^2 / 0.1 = 0.17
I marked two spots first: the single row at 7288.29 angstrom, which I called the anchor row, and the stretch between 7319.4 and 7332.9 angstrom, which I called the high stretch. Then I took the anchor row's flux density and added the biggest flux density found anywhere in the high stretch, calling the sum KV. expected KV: 3.04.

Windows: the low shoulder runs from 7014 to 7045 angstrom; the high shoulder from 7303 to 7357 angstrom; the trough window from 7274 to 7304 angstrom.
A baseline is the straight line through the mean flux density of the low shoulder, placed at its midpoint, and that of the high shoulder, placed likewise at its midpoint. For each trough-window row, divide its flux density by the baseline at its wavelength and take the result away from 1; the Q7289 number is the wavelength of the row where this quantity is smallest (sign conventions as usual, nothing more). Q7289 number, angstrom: 7274.88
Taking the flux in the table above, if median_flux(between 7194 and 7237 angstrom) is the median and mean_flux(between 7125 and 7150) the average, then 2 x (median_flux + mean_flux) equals 6.06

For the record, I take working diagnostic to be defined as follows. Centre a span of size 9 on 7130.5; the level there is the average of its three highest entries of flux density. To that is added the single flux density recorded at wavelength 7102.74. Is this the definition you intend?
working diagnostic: 2.96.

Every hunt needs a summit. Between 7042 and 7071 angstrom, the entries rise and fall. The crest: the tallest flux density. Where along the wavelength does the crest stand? 7042.48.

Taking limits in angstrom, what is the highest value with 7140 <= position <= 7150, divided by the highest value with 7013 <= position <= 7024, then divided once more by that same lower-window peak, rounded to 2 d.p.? 0.55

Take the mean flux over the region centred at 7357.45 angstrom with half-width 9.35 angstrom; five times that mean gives 7.31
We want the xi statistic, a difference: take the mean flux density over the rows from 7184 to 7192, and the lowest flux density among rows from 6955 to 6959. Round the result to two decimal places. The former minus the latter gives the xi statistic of -0.13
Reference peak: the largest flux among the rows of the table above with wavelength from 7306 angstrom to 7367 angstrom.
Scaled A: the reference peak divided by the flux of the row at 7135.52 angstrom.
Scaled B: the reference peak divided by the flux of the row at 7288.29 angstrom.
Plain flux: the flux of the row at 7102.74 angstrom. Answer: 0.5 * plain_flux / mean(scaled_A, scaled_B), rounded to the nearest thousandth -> 0.690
